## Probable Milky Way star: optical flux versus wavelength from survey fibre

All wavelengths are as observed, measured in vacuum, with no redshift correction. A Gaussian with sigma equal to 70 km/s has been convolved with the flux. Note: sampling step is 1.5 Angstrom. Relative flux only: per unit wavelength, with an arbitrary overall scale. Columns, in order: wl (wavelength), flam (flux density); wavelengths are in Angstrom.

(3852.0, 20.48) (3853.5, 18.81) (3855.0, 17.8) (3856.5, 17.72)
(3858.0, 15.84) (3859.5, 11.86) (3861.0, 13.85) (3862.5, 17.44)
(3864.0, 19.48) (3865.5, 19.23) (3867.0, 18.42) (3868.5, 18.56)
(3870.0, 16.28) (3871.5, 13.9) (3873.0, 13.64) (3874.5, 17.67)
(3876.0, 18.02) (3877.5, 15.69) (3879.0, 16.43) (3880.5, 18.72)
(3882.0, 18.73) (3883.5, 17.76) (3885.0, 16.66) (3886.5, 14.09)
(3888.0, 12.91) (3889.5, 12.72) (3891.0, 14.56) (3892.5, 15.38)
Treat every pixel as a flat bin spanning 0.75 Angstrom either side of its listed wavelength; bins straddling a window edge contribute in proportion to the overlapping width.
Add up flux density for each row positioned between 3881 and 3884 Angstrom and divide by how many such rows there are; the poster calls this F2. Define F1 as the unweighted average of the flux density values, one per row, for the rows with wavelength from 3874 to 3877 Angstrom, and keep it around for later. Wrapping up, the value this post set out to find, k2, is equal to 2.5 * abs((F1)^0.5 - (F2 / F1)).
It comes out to 8.00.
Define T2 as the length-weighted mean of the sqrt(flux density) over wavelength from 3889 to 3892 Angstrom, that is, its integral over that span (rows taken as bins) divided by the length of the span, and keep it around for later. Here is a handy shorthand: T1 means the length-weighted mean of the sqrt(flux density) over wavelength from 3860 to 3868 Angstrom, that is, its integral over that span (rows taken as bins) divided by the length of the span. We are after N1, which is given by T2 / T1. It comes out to 0.89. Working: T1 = 4.2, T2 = 3.72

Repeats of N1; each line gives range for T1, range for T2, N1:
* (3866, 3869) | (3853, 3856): 0.99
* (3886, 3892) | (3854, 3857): 1.15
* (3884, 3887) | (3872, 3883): 1.04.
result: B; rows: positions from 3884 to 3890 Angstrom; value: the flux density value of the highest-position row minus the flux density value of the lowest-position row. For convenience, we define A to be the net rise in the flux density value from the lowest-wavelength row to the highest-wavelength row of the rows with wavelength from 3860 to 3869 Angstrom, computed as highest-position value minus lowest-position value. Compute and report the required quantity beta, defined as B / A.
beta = -0.8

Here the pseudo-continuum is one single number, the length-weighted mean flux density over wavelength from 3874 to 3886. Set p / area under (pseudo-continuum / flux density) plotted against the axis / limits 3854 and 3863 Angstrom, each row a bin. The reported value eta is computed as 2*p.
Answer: 20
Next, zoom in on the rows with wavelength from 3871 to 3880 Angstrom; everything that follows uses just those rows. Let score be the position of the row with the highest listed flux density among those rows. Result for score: 3876.0 Angstrom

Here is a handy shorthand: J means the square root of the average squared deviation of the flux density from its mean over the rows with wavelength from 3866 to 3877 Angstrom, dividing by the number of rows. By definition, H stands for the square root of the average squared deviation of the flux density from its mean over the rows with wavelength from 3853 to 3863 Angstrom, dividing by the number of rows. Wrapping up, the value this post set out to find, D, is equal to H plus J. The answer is 4.27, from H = 2.3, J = 1.9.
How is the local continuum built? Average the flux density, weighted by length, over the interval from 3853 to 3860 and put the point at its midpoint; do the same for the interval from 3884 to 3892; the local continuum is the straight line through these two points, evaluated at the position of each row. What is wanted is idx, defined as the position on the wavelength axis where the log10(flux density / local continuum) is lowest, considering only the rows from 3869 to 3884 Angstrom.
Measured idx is 3873.0 Angstrom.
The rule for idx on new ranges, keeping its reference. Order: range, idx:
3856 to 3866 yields 3859.5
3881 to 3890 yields 3889.5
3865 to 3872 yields 3871.5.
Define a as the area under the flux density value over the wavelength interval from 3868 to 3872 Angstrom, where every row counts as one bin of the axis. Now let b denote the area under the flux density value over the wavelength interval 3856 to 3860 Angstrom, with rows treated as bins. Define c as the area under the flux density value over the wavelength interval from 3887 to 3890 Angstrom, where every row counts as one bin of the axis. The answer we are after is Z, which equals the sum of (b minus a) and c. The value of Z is 35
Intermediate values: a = 65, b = 61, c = 39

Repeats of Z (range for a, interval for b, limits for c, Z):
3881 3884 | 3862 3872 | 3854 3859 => 207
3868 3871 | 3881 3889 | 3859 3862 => 117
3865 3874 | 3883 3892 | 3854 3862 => 107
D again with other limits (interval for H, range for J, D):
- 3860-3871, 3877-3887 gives 3.40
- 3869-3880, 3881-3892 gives 3.77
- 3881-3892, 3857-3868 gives 4.87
